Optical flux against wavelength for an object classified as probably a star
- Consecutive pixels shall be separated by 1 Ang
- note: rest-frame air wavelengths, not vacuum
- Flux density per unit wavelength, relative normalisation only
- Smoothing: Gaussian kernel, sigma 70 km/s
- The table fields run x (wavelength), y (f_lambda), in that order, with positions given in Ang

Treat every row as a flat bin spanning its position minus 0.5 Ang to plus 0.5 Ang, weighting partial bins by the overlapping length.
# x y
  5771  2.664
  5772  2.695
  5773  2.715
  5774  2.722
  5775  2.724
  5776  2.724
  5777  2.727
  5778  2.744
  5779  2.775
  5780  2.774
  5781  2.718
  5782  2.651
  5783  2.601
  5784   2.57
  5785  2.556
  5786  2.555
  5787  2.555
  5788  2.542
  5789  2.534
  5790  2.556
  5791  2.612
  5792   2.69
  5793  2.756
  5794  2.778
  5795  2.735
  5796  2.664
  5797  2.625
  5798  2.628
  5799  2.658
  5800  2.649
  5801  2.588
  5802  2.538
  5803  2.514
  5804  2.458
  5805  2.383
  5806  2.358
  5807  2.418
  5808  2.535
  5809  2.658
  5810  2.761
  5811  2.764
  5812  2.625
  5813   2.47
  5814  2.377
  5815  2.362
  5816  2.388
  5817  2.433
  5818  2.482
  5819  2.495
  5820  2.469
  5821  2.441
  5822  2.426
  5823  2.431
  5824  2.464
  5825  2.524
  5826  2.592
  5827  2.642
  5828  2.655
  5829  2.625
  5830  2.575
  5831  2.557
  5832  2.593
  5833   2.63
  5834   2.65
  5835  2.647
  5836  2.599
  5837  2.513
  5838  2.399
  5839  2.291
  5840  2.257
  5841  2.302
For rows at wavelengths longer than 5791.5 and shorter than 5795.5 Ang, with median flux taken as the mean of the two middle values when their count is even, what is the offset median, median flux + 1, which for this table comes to 3.75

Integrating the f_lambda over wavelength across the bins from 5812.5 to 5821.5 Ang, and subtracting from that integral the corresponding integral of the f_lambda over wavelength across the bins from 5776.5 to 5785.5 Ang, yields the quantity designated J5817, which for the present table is -2.2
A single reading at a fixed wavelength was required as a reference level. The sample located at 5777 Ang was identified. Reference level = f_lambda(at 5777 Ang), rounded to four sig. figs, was 2.727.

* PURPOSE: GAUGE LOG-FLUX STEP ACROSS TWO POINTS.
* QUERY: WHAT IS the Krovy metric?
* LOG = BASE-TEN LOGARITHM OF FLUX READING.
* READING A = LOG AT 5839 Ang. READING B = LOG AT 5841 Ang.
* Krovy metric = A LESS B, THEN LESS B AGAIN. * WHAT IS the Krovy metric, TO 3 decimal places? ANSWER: -0.364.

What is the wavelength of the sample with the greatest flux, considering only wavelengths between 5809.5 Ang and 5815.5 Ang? 5811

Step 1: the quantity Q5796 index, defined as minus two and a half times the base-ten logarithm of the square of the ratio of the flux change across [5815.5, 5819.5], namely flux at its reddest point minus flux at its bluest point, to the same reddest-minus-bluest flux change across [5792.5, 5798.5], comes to 0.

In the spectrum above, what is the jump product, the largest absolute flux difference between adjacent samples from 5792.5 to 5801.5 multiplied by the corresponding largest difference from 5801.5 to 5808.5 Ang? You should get 0.0083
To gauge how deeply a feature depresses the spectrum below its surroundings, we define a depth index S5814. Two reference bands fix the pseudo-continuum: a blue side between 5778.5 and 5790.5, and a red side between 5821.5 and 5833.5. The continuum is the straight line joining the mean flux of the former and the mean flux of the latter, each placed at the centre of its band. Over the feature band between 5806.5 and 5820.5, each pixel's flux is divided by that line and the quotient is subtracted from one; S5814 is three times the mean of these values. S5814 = 0.07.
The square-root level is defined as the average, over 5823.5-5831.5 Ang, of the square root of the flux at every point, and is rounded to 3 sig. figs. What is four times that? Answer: 6.42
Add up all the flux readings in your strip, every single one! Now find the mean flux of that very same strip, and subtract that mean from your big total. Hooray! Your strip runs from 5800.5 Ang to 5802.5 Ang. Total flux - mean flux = 2.56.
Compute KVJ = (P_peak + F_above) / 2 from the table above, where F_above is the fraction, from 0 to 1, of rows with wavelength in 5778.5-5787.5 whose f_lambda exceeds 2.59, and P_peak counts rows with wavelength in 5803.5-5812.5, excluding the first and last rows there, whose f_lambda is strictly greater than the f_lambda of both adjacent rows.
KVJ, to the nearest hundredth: 0.78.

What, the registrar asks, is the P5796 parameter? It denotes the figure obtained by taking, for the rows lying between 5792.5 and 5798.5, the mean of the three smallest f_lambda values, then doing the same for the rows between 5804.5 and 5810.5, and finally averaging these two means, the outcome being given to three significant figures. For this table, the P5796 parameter 2.51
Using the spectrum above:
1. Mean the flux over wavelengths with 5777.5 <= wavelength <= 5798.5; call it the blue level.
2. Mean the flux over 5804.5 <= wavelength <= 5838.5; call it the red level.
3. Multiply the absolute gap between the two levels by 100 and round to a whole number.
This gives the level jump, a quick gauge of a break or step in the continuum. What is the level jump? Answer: 12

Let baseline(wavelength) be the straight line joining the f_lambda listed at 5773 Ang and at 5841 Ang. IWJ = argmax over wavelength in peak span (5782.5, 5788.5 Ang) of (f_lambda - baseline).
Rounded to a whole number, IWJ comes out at 5783 Ang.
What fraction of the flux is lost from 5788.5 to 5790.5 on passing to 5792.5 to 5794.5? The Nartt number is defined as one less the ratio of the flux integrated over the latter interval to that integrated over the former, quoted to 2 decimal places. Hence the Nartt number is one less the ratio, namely -0.09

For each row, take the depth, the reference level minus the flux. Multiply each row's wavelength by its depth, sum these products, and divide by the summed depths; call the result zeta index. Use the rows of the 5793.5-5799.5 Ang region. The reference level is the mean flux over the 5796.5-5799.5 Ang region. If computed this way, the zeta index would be 5794.7 Ang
